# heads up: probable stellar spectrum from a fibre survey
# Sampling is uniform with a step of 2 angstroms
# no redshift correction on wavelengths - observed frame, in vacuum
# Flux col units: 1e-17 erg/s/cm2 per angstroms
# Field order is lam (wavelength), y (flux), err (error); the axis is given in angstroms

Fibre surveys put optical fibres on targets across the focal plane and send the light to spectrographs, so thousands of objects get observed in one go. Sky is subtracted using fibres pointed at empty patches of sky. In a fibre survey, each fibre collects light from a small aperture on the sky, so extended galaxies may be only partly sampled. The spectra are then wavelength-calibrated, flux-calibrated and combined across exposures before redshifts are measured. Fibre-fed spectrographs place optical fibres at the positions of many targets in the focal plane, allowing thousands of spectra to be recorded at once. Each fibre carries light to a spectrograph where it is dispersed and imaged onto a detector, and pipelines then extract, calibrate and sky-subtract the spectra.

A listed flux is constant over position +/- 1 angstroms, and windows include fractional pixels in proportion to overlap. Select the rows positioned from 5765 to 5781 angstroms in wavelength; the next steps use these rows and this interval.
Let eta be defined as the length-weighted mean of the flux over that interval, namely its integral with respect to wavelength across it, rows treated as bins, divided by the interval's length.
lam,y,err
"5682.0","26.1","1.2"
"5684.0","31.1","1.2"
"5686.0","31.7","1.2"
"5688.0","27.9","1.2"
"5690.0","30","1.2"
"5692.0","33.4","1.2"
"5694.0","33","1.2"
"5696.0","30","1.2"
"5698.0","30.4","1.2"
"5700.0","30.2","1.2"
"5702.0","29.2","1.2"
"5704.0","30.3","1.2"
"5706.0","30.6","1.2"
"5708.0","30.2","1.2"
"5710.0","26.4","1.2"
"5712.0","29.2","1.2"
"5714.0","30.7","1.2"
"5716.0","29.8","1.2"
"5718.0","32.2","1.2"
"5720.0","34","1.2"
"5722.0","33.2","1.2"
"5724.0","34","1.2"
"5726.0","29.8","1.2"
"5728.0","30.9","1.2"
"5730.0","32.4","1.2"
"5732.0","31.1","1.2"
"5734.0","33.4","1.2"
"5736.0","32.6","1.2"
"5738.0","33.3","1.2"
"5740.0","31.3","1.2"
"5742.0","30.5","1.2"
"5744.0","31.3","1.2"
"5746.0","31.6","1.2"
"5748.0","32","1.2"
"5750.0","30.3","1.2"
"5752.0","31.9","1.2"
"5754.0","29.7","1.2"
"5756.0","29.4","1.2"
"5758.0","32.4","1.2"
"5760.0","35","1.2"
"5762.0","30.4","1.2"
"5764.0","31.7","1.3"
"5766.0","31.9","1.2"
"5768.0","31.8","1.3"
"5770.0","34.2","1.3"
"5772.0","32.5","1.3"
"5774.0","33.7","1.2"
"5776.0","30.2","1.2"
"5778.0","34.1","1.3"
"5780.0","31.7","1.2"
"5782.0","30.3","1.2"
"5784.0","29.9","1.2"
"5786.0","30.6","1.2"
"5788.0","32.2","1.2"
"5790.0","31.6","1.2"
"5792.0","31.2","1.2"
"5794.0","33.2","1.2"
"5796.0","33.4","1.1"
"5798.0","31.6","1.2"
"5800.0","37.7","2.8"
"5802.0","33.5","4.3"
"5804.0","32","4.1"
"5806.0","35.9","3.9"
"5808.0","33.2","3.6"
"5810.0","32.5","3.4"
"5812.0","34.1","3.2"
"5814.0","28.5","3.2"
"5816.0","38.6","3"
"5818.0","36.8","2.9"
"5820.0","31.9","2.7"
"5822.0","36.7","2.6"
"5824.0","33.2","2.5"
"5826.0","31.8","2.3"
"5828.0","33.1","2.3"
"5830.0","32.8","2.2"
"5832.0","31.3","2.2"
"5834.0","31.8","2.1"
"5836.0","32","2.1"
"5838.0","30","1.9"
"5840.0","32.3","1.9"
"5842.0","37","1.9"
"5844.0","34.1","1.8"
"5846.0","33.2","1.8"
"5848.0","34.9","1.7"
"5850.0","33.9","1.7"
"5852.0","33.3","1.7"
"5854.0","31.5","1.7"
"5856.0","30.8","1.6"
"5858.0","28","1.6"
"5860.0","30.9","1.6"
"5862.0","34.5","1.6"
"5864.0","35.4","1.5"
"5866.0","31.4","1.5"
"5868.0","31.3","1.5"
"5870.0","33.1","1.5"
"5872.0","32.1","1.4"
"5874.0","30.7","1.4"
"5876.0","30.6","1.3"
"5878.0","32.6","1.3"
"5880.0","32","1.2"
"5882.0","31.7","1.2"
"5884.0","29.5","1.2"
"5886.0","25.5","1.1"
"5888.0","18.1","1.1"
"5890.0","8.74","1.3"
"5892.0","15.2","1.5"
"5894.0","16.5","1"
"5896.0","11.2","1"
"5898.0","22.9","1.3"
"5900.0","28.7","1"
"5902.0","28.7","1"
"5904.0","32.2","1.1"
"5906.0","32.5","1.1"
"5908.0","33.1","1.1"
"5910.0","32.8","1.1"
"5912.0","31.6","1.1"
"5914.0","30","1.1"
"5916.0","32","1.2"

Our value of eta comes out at 32.5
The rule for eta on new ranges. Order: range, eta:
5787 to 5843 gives 33.2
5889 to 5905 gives 20.5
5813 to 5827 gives 33.9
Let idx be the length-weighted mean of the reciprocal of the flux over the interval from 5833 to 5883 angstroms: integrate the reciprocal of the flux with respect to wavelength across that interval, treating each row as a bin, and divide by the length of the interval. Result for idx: 0.0310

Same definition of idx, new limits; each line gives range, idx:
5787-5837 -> 0.0302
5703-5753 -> 0.0320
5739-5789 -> 0.0317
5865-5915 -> 0.0417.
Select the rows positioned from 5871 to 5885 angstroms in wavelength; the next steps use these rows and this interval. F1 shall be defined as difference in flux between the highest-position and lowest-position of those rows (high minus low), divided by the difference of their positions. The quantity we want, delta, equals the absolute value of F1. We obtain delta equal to 0.22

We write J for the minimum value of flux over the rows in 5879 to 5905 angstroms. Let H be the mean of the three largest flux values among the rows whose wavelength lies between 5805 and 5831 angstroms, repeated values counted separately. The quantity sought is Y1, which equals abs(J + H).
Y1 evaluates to 46.1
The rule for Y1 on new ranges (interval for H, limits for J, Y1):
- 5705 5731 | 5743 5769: 63.1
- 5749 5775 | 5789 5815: 62.8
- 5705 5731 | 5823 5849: 63.7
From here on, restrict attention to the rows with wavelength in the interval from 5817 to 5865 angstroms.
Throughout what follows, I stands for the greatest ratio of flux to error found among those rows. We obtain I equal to 24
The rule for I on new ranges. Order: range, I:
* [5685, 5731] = 28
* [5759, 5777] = 29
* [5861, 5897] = 27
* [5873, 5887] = 27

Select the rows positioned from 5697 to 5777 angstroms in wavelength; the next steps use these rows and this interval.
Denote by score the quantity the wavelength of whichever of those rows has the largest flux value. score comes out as 5760.0 angstroms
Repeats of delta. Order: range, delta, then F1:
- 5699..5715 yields 0.04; 0.0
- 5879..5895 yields 1.11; -1.1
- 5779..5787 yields 0.18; -0.2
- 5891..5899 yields 1.28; 1.3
